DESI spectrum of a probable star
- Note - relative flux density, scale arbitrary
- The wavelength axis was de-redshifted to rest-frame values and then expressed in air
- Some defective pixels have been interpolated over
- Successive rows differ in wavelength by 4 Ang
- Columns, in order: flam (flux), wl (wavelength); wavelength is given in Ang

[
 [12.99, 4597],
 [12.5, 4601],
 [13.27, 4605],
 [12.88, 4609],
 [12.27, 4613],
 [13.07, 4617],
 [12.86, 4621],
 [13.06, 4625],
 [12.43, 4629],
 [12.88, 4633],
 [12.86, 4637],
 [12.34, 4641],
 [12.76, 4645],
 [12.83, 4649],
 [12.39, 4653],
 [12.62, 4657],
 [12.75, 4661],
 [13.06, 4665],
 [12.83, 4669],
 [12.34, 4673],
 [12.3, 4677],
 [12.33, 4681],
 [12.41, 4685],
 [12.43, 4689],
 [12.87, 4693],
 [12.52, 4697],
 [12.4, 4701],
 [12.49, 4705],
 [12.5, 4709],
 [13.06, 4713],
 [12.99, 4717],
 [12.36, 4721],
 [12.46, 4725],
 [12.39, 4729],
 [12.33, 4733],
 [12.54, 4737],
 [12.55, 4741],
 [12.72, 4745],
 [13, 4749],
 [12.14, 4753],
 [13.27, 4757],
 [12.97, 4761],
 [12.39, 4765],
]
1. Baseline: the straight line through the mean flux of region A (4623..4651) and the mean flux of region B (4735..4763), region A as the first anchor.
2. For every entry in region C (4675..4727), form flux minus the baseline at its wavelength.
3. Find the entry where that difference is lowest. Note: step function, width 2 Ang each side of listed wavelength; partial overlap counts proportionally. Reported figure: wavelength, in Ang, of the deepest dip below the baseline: 4677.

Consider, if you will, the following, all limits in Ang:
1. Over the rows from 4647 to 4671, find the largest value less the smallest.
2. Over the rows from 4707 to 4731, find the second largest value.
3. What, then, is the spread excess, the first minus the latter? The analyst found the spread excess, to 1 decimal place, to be -12.3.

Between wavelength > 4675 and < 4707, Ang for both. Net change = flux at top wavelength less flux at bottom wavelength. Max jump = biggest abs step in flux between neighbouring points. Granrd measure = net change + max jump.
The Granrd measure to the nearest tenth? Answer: 0.6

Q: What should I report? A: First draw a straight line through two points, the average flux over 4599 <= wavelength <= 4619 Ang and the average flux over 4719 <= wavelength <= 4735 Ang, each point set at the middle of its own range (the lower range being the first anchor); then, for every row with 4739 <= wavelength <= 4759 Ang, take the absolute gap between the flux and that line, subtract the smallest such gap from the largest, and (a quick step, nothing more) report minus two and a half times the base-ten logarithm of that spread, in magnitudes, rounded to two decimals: 0.19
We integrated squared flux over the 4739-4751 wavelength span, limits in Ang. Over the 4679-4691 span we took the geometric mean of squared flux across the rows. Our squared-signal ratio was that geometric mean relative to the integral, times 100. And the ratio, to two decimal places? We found 7.86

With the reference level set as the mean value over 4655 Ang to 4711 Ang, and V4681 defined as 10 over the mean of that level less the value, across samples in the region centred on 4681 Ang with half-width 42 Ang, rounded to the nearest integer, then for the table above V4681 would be -261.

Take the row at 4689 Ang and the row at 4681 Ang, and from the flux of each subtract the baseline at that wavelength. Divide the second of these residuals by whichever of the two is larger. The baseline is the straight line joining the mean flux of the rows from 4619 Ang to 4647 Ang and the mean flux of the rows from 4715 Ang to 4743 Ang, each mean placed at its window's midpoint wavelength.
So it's 1.7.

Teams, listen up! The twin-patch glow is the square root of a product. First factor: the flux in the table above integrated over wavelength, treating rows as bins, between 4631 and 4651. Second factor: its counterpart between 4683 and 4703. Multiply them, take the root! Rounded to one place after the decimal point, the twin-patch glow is 252.6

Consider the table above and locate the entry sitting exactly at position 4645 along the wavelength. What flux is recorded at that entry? 12.76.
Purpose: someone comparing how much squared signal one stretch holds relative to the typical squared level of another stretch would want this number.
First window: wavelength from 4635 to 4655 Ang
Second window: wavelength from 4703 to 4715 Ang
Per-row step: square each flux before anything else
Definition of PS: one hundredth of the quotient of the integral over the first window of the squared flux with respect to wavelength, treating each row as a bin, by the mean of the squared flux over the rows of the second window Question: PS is 0.198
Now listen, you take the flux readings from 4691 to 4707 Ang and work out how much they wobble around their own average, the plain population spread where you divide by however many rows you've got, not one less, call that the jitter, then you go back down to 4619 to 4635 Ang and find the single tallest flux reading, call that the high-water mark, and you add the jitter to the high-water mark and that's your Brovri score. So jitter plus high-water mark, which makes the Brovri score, 13.24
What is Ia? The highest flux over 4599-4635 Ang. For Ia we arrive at 13.27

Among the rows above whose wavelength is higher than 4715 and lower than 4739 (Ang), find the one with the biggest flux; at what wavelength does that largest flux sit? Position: 4717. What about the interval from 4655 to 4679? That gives 4665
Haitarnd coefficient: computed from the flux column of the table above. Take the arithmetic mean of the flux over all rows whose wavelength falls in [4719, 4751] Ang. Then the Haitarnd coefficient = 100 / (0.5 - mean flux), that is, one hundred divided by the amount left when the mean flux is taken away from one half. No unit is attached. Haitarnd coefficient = -8.30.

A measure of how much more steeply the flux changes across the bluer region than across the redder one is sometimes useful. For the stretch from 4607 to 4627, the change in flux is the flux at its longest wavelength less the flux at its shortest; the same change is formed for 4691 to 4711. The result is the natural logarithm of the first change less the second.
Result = -0.6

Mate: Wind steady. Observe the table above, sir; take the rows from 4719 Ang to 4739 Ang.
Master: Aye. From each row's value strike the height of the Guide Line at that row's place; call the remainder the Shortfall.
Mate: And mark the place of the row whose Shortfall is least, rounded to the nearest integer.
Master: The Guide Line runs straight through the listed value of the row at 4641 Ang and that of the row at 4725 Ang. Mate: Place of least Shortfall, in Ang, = 4733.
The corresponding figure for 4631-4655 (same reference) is 4641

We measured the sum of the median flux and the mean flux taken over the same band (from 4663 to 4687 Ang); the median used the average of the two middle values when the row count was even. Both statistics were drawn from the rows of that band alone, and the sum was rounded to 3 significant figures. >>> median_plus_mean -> 24.9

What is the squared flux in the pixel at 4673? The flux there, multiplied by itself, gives 152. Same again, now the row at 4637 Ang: 165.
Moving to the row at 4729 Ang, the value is 154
